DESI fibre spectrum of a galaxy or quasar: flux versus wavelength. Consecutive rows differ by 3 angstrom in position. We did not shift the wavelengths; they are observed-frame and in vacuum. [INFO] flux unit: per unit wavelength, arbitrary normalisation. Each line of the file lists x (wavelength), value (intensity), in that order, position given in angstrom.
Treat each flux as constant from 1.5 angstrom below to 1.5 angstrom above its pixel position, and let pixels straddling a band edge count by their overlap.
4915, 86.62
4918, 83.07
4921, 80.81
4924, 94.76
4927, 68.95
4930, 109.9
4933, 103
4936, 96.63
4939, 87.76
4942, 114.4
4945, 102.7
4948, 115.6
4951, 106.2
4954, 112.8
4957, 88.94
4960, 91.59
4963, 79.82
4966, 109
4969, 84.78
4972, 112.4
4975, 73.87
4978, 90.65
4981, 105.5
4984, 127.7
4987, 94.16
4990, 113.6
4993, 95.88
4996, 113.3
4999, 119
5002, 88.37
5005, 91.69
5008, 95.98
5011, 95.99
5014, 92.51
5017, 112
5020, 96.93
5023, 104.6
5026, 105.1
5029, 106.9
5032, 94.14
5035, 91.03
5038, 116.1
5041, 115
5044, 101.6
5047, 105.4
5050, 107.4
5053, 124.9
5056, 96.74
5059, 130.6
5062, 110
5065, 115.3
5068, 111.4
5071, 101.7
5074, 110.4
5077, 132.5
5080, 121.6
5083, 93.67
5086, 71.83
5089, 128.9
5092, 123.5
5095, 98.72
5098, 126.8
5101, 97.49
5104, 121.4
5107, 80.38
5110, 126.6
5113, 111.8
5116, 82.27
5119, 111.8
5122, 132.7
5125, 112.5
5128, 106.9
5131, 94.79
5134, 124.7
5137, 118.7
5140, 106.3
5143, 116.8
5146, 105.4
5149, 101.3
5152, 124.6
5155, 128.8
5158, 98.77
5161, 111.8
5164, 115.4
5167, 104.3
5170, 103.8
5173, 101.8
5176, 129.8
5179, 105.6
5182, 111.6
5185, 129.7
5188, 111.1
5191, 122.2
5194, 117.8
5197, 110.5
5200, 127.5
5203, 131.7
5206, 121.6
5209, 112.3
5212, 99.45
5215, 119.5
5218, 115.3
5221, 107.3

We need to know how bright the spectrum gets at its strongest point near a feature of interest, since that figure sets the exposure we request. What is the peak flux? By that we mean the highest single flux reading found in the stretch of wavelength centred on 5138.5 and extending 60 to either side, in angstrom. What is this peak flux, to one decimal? 132.7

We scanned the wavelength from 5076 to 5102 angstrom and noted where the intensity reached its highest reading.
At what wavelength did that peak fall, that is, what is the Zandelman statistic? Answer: 5077 angstrom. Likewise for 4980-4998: 4984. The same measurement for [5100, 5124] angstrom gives 5122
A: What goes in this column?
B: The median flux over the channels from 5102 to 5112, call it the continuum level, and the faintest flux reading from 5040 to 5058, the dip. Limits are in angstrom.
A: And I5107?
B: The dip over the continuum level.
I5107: 0.80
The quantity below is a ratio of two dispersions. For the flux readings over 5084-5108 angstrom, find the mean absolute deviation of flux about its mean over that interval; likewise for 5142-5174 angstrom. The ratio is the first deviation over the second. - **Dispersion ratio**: 2.3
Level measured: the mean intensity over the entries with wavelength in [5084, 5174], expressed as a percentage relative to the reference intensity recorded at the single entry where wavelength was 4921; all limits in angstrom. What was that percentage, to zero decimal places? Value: 136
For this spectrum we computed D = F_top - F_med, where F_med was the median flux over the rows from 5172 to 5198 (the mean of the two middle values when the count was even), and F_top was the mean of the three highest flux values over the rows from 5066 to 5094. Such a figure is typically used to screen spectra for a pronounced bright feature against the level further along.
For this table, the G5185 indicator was 17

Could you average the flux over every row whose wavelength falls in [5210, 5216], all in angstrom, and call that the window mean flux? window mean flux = 109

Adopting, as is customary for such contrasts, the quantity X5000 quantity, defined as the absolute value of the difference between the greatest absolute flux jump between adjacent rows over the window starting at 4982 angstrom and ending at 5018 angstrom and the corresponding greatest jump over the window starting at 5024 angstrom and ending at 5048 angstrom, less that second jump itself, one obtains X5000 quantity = -17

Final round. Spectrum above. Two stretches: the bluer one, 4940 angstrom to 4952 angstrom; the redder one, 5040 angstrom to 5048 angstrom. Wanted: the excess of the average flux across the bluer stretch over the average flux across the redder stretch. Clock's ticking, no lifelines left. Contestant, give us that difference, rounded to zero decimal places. 2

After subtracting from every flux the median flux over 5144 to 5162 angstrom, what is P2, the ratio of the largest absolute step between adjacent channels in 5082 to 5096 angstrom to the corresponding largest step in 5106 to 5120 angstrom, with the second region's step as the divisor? 1.2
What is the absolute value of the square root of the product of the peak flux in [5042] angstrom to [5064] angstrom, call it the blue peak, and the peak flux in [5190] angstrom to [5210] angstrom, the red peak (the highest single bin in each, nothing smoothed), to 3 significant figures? 131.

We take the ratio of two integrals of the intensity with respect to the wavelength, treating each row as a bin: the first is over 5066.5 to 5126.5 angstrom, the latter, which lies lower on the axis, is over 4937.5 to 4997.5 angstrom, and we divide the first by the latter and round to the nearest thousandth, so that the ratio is 1.088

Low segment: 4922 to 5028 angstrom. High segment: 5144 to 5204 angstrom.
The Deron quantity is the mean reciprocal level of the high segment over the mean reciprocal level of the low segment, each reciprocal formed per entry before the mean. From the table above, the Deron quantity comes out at 0.86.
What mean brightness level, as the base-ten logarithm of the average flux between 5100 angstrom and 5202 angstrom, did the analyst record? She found 2.05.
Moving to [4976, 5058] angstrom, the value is 2.02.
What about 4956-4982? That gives 1.97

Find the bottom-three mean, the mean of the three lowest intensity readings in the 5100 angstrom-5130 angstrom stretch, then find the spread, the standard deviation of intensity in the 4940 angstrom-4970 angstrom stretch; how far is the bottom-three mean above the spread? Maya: 74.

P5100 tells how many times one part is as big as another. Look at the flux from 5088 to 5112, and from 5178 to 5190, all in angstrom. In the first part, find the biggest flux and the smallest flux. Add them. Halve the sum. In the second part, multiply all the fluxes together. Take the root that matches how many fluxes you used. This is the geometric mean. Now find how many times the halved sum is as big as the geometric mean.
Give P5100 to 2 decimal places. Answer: 0.92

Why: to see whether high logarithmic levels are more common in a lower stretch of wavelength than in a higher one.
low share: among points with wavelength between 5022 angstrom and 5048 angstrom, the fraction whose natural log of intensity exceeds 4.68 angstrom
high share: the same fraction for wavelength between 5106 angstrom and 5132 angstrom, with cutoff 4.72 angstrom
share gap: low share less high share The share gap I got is -0.11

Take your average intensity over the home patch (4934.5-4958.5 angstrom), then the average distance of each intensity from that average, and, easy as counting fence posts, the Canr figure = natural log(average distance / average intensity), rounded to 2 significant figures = -2.4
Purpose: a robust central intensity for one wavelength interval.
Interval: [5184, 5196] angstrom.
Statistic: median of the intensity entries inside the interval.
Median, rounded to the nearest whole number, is 120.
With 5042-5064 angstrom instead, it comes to 107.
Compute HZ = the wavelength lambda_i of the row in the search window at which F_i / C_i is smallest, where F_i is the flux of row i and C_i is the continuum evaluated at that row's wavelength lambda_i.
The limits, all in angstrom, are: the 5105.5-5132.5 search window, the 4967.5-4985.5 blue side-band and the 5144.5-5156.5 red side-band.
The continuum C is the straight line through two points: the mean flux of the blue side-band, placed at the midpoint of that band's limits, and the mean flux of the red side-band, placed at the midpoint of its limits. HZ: 5107 angstrom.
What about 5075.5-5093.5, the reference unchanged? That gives 5086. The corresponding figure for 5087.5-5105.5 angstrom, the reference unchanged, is 5101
